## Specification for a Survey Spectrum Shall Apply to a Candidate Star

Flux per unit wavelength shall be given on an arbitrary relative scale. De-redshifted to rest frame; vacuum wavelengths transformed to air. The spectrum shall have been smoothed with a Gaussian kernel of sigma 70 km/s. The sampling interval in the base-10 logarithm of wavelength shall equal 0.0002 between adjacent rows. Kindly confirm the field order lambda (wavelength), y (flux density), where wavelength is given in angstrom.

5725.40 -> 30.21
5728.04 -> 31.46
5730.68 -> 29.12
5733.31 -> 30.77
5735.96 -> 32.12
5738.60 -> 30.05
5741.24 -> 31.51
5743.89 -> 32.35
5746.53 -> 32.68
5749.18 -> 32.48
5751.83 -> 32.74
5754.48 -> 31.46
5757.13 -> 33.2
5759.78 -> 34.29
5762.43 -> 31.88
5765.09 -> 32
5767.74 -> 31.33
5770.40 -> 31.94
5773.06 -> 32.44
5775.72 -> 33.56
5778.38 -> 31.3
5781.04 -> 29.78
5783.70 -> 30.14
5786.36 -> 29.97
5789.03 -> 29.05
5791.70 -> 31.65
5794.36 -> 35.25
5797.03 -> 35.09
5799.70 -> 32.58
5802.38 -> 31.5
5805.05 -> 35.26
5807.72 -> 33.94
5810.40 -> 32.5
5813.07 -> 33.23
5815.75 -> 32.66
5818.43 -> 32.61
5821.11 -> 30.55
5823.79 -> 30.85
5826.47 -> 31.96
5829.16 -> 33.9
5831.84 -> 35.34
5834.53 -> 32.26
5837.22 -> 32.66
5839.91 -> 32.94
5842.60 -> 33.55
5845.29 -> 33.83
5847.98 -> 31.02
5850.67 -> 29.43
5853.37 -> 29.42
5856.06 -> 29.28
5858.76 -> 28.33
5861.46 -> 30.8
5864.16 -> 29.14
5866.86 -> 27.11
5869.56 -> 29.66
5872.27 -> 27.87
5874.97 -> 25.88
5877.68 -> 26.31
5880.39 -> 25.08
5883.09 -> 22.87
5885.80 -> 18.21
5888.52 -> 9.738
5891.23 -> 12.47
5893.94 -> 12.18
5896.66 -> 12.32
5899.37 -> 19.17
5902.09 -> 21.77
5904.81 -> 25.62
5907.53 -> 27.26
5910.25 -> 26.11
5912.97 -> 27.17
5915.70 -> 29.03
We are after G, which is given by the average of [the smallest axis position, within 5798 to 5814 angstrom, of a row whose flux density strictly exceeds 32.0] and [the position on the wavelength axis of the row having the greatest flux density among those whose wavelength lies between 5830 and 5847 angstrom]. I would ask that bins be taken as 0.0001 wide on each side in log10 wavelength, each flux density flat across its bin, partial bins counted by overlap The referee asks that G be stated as 5815.8 angstrom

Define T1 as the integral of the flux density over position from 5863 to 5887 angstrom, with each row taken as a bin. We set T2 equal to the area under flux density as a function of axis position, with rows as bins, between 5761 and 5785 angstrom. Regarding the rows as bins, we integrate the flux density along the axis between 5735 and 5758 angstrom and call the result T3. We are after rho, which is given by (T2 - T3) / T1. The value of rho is 0.03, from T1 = 620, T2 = 759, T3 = 737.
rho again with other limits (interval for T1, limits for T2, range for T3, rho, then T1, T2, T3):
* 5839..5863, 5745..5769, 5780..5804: 0.02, 742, 779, 762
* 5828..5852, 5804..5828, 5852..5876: 0.12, 786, 782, 687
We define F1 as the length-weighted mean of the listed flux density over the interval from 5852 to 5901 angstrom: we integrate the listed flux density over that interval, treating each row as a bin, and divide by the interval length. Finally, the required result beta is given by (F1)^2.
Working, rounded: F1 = 23.1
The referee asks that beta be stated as 533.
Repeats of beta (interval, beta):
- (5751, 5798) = 1026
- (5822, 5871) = 972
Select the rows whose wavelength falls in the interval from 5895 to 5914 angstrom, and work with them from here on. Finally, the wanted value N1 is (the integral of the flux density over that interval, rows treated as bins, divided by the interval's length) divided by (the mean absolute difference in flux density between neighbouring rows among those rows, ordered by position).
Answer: 8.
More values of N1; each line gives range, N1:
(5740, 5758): 42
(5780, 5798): 24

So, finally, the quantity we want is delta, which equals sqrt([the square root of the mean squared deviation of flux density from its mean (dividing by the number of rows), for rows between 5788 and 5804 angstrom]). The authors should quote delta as 1.5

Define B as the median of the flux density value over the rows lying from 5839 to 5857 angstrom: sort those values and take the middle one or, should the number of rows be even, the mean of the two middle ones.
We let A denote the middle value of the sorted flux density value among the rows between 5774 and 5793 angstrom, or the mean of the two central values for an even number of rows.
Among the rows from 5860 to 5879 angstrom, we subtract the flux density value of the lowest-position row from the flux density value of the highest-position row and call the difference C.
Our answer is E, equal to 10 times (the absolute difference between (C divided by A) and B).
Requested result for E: 312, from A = 30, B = 31.0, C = -4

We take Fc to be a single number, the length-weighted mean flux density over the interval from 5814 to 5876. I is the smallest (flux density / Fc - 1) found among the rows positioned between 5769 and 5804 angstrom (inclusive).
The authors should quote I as -0.06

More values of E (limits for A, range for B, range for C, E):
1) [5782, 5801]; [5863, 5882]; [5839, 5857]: 272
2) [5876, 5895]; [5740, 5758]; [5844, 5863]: 326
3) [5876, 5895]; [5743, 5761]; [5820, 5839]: 326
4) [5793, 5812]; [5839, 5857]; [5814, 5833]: 309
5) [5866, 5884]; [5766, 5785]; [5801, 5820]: 313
